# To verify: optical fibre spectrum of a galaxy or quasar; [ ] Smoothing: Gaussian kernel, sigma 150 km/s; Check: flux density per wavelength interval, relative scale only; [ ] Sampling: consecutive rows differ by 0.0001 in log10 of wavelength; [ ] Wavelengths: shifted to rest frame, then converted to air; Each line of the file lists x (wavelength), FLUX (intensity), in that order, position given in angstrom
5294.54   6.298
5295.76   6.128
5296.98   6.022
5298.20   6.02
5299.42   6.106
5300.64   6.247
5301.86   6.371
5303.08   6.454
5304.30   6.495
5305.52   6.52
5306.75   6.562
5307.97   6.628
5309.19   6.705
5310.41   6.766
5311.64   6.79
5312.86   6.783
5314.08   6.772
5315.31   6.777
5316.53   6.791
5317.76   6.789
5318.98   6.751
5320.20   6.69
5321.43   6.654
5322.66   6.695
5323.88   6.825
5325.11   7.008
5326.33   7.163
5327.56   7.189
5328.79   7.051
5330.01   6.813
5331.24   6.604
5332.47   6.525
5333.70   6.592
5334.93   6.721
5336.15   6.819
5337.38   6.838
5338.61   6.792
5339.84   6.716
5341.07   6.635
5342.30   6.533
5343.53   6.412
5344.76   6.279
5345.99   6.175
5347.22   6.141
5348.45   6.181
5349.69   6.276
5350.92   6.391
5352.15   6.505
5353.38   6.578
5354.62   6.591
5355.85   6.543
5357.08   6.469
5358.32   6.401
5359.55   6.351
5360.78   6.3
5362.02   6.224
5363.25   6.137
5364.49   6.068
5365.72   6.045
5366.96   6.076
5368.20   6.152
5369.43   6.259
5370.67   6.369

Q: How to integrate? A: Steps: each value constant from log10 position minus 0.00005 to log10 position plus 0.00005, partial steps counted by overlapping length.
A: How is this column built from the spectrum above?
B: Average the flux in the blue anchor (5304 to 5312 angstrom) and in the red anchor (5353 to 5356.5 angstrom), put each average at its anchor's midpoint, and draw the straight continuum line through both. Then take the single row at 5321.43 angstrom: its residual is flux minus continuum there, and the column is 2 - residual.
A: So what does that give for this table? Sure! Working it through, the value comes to 1.96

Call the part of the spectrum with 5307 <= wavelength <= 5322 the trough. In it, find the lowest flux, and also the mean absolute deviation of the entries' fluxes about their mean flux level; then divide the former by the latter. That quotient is 138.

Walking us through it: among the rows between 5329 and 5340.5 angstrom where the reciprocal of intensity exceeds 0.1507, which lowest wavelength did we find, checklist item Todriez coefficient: 5331.24 angstrom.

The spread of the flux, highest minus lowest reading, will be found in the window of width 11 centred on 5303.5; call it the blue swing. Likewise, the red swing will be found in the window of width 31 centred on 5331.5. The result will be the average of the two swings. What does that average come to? 0.81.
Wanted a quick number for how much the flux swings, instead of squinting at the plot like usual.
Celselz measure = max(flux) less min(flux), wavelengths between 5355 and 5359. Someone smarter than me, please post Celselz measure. 0.14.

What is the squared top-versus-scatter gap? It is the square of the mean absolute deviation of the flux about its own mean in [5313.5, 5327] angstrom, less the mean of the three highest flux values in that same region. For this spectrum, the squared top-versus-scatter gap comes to 48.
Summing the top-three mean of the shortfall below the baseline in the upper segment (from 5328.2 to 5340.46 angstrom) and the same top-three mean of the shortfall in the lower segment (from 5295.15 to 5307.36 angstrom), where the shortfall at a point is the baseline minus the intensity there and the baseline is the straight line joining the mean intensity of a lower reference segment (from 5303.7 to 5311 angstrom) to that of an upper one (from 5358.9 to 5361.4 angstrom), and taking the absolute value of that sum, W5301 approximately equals 0.5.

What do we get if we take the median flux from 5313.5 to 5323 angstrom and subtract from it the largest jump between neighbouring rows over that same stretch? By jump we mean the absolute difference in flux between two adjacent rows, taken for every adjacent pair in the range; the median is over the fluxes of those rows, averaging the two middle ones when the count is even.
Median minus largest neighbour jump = 6.7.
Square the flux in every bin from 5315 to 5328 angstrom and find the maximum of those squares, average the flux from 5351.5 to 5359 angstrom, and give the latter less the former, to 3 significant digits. -45.2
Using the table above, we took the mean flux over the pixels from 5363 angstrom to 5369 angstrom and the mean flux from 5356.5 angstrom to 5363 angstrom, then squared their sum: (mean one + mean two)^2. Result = 155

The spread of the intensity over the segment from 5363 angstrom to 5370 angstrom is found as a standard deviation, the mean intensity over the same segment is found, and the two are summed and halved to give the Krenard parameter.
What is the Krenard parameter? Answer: 3.10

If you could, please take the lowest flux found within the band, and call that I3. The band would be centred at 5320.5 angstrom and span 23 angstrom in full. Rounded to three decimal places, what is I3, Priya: 6.604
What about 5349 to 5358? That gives 6.276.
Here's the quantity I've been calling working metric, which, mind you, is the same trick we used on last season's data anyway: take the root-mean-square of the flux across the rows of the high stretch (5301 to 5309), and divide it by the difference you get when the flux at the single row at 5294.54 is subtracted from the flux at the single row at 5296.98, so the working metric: -24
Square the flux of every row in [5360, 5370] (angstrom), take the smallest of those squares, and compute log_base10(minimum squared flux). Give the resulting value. 1.56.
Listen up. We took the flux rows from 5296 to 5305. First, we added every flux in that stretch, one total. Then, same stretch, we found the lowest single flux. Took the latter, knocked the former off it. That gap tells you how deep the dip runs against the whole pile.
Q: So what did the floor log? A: -37.7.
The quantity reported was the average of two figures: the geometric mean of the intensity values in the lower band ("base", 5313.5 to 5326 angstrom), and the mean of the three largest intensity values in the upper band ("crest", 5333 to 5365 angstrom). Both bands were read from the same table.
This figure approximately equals 6.80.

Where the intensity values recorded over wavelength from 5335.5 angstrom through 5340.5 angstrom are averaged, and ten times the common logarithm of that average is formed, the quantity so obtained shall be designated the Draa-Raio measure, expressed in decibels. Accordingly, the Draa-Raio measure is 8.32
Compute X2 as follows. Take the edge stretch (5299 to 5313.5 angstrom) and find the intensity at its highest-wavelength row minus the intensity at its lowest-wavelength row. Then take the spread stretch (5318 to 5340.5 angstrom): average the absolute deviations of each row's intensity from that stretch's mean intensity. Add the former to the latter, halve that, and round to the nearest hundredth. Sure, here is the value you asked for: 0.41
